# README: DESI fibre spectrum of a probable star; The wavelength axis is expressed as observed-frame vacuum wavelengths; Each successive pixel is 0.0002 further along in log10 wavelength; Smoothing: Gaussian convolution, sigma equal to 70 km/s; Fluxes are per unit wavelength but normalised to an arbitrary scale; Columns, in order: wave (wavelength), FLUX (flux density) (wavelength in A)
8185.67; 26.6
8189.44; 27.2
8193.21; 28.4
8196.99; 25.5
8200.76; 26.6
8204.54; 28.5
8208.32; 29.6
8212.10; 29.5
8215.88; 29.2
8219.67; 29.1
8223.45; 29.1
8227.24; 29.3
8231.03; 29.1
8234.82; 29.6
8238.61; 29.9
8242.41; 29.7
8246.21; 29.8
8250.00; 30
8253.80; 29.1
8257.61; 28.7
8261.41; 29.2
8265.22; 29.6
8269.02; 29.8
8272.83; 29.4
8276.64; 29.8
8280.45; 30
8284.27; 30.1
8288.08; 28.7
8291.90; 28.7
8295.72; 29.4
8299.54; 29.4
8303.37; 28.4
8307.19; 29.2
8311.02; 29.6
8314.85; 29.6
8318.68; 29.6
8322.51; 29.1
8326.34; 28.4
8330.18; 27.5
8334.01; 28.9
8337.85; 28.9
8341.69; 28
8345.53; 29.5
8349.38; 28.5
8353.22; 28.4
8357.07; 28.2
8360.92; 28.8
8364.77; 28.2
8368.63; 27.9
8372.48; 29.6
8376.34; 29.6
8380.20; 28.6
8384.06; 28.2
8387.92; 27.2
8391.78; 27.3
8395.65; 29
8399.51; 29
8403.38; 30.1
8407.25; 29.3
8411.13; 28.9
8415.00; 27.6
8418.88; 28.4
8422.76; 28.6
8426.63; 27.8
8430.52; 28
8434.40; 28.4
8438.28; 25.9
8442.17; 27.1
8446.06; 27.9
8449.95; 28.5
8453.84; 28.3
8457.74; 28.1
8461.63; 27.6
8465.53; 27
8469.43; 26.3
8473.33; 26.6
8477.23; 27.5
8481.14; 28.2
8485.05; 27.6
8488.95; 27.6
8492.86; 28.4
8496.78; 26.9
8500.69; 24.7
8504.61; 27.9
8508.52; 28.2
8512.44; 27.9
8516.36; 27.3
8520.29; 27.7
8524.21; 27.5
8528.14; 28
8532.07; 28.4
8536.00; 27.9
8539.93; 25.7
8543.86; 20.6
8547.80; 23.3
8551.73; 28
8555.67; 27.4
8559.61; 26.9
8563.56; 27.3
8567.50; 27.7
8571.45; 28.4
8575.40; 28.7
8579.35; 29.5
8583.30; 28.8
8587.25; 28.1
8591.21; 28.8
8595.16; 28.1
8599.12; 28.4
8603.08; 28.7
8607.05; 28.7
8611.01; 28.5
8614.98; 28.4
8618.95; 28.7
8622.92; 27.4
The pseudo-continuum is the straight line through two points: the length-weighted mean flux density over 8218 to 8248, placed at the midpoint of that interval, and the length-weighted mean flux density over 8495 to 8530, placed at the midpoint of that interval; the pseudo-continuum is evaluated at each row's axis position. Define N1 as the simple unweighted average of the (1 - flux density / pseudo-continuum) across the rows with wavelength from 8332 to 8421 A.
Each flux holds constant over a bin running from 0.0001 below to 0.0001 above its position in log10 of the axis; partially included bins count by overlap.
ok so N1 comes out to -0.009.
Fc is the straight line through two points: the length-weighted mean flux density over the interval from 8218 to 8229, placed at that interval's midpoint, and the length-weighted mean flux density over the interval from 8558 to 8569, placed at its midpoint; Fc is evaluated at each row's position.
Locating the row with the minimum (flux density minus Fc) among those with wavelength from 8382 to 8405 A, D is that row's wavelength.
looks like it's 8387.92 A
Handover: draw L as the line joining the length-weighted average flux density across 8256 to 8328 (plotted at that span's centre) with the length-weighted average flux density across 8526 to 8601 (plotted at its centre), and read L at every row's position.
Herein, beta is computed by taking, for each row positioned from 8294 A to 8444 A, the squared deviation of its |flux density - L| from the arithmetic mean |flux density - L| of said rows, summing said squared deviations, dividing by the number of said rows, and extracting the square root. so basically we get 0.5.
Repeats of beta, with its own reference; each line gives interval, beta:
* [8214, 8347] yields 0.3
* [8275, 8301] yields 0.2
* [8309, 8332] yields 0.5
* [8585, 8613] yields 0.3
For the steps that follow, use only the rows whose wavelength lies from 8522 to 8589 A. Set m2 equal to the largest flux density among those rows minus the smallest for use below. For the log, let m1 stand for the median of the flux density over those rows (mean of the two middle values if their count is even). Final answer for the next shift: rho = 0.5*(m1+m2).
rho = 18.4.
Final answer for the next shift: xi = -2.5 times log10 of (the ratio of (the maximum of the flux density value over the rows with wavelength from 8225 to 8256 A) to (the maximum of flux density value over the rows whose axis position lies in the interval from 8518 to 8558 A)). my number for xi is -0.06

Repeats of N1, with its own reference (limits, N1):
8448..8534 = -0.002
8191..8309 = 0.007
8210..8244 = 0.004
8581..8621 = -0.069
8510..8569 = 0.014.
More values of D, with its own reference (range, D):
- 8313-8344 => 8330.18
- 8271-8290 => 8288.08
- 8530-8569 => 8543.86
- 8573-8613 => 8587.25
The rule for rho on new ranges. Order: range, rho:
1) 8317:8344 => 15.5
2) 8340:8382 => 15.1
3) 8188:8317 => 17.0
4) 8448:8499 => 14.9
